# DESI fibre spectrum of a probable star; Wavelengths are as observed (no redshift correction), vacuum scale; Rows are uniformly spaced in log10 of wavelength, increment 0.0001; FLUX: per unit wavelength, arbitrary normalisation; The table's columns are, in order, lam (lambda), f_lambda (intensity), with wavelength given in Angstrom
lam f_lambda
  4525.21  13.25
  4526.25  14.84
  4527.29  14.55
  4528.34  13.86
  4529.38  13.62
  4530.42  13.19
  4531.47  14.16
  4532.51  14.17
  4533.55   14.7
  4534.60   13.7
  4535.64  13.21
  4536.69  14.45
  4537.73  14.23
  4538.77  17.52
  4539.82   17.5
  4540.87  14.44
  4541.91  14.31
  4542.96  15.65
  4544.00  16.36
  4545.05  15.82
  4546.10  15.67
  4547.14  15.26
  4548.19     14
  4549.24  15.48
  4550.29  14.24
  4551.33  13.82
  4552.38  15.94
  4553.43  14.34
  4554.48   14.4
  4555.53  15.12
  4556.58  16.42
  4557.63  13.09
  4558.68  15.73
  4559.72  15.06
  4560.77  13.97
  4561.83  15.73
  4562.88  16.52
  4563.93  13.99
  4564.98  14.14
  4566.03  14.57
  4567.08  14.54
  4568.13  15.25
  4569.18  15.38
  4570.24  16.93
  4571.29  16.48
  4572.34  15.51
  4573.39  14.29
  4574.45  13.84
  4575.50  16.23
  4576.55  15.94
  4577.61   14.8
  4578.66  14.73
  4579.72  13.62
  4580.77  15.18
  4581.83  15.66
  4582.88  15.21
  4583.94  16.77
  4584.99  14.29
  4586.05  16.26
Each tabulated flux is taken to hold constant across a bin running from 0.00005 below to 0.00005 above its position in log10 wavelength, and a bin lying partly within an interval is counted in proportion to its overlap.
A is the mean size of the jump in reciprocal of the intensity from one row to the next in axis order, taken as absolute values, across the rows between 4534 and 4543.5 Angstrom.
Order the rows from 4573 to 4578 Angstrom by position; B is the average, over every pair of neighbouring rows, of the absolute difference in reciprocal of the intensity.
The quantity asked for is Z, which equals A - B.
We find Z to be 0.001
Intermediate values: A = 0.0053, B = 0.005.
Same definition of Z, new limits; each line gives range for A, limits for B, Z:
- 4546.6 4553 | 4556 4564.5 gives -0.002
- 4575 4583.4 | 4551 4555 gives -0.002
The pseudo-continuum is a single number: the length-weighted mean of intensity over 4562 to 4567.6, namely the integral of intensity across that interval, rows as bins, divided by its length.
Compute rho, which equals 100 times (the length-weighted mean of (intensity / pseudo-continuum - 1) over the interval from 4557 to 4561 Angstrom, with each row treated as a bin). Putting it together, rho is -1.9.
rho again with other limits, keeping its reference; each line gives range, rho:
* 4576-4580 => 0.2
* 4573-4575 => -5.0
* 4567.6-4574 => 5.3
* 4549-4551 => -1.1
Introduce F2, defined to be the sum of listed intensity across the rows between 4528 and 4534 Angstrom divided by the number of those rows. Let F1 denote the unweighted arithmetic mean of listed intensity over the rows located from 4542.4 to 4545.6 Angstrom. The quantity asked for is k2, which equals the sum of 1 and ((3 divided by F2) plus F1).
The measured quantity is 17.2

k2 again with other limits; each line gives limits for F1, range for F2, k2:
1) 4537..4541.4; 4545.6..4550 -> 17.1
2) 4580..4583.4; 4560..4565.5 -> 16.6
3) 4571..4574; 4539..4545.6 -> 16.6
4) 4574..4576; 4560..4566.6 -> 16.2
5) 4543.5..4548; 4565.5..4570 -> 17.0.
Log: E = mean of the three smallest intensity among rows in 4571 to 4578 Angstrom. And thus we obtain 14.3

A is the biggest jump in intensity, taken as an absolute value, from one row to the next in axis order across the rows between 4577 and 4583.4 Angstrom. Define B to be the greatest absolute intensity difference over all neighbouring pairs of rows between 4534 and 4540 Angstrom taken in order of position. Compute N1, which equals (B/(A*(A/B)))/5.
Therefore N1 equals 0.89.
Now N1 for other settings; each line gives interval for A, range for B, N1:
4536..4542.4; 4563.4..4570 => 0.01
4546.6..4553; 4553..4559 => 0.49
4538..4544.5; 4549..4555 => 0.10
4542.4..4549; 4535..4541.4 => 1.36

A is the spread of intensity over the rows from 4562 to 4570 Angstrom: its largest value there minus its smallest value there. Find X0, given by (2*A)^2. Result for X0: 26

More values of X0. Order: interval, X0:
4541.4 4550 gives 22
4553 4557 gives 17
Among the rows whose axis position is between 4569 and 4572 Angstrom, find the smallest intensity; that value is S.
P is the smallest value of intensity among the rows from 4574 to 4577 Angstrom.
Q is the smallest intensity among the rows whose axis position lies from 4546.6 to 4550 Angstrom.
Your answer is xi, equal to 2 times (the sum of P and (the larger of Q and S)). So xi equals 58.4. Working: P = 13.84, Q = 14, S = 15.38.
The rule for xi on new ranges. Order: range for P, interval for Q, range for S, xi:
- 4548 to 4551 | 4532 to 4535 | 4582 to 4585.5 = 56.6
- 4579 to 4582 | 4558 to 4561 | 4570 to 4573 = 58.3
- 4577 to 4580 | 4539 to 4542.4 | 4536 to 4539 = 55.9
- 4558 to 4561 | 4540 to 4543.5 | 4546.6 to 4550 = 56.6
